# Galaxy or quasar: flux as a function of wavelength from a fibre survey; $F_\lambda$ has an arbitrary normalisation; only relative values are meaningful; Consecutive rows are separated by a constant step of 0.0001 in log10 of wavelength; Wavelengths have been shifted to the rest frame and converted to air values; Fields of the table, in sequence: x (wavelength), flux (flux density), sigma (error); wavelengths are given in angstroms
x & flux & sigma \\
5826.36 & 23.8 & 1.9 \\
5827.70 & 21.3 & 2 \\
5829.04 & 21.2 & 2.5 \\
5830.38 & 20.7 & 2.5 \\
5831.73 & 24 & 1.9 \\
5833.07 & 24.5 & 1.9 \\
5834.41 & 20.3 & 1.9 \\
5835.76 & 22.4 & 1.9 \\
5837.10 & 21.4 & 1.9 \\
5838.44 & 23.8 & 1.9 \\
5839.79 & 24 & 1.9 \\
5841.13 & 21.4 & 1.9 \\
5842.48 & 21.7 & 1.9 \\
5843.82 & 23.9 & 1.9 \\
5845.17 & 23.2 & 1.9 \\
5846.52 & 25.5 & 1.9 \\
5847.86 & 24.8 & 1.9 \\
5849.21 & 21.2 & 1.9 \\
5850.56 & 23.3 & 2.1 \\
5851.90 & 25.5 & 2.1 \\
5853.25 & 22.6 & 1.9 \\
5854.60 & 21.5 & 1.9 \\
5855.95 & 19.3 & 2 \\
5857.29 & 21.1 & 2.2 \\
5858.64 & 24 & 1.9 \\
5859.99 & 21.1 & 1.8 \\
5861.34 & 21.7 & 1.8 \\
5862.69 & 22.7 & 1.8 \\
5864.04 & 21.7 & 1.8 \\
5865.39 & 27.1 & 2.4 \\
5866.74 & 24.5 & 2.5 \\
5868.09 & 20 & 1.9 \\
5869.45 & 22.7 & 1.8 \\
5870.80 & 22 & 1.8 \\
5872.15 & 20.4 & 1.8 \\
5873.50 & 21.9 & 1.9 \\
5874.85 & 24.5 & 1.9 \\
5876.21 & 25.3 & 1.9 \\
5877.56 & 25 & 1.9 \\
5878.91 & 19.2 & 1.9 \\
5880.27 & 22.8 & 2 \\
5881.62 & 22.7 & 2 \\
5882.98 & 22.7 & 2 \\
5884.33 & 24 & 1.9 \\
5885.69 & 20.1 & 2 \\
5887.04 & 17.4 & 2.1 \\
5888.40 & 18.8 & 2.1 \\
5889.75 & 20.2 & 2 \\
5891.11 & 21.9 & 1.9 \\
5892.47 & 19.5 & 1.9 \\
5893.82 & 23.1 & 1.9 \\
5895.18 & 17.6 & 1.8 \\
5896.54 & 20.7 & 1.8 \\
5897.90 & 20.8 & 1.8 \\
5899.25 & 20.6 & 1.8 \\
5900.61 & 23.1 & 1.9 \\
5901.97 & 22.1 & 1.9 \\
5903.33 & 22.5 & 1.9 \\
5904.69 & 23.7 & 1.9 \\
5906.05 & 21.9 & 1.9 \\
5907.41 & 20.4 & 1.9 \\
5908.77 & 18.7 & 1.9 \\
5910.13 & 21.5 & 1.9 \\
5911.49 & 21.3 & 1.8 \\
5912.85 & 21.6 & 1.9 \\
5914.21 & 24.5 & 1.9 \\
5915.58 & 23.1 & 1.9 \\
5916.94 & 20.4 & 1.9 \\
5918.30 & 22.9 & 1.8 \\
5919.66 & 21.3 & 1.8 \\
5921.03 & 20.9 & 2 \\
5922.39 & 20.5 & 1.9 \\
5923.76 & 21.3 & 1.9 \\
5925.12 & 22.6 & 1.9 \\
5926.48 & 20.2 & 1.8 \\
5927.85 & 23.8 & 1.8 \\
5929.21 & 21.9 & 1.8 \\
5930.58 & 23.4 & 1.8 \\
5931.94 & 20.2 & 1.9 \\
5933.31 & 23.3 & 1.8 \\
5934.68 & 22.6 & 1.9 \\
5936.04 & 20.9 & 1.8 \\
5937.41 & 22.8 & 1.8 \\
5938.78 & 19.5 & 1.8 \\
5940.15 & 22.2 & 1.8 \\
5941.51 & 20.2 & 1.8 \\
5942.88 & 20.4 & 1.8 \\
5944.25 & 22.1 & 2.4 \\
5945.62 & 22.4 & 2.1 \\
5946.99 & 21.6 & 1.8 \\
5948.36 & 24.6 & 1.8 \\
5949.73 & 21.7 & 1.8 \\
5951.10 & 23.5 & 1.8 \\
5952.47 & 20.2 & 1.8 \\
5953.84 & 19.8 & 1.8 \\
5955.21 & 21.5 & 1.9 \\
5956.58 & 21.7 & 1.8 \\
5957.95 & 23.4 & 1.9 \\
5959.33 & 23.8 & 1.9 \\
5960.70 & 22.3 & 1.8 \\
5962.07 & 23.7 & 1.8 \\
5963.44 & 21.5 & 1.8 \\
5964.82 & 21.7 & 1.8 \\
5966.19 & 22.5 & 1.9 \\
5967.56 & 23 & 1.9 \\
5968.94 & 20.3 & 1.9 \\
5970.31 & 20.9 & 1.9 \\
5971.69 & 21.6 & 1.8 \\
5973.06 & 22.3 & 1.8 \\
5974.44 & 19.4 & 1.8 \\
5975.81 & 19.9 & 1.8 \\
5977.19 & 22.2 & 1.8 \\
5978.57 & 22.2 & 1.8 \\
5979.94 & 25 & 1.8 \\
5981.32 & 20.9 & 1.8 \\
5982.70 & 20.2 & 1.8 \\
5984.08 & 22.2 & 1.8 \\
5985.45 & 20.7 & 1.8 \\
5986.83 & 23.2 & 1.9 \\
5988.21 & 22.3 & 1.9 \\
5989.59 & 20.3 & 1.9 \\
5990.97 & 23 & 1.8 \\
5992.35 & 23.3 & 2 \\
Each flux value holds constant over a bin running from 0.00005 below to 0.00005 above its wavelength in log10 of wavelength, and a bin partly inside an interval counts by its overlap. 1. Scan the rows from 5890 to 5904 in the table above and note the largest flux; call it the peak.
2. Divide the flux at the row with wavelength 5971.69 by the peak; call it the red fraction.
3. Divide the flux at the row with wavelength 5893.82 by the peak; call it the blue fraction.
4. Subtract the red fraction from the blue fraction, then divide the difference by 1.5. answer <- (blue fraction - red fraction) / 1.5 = 0.04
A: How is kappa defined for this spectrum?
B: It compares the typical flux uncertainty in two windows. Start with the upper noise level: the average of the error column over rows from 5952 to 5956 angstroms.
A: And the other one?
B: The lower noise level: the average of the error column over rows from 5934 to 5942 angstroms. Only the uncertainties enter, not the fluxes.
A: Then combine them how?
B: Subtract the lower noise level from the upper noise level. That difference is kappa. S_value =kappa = 0.02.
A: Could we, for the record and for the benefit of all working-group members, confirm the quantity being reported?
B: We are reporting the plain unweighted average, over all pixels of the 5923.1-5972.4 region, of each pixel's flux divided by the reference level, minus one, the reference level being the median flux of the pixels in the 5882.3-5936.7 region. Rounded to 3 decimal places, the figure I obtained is 0.024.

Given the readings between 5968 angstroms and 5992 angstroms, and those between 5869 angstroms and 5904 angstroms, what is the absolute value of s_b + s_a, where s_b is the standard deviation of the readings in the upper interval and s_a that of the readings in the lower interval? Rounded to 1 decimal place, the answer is 3.5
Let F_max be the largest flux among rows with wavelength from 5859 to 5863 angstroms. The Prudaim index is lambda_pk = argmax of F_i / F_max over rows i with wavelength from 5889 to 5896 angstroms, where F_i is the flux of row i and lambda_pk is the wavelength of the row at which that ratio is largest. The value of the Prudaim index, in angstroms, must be 5893.82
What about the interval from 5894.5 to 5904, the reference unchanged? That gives 5900.61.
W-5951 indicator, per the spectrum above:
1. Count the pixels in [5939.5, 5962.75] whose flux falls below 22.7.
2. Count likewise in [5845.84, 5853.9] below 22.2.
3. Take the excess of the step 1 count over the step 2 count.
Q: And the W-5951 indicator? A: 11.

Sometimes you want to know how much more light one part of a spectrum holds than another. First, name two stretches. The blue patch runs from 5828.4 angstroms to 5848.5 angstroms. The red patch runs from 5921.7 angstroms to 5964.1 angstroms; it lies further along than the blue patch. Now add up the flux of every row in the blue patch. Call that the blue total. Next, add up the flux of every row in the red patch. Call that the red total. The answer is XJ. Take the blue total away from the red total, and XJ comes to 337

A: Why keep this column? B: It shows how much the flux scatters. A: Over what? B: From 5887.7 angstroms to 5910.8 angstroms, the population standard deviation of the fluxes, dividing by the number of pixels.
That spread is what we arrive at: 1.66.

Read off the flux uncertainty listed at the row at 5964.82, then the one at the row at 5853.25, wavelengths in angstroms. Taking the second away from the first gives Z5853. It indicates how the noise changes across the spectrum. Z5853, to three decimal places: -0.100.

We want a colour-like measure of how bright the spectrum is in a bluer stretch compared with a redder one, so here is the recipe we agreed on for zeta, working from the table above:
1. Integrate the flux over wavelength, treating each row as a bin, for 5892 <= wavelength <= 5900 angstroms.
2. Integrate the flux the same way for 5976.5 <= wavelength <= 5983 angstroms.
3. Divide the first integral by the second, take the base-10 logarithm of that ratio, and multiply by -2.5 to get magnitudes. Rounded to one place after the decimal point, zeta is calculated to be -0.1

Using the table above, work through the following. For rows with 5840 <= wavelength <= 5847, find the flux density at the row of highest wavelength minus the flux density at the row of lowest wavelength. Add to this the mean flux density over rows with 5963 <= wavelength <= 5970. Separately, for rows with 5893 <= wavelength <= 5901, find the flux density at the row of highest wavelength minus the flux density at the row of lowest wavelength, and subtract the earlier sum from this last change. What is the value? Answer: -25.9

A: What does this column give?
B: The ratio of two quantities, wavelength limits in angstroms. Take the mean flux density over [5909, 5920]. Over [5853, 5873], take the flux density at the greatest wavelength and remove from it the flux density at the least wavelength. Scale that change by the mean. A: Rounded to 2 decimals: -0.10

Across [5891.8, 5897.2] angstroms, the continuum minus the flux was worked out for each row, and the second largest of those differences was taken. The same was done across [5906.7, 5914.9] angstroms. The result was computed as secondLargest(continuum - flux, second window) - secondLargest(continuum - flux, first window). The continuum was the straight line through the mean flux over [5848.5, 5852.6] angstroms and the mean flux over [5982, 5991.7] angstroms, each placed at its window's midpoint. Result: -1.1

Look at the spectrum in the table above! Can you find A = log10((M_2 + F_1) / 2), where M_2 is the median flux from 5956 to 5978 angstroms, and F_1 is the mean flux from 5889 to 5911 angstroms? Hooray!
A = 1.33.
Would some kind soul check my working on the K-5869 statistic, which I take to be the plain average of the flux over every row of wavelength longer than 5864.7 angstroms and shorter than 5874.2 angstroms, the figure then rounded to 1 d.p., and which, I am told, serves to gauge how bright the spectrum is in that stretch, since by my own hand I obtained 22.7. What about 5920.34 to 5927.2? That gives 21.1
